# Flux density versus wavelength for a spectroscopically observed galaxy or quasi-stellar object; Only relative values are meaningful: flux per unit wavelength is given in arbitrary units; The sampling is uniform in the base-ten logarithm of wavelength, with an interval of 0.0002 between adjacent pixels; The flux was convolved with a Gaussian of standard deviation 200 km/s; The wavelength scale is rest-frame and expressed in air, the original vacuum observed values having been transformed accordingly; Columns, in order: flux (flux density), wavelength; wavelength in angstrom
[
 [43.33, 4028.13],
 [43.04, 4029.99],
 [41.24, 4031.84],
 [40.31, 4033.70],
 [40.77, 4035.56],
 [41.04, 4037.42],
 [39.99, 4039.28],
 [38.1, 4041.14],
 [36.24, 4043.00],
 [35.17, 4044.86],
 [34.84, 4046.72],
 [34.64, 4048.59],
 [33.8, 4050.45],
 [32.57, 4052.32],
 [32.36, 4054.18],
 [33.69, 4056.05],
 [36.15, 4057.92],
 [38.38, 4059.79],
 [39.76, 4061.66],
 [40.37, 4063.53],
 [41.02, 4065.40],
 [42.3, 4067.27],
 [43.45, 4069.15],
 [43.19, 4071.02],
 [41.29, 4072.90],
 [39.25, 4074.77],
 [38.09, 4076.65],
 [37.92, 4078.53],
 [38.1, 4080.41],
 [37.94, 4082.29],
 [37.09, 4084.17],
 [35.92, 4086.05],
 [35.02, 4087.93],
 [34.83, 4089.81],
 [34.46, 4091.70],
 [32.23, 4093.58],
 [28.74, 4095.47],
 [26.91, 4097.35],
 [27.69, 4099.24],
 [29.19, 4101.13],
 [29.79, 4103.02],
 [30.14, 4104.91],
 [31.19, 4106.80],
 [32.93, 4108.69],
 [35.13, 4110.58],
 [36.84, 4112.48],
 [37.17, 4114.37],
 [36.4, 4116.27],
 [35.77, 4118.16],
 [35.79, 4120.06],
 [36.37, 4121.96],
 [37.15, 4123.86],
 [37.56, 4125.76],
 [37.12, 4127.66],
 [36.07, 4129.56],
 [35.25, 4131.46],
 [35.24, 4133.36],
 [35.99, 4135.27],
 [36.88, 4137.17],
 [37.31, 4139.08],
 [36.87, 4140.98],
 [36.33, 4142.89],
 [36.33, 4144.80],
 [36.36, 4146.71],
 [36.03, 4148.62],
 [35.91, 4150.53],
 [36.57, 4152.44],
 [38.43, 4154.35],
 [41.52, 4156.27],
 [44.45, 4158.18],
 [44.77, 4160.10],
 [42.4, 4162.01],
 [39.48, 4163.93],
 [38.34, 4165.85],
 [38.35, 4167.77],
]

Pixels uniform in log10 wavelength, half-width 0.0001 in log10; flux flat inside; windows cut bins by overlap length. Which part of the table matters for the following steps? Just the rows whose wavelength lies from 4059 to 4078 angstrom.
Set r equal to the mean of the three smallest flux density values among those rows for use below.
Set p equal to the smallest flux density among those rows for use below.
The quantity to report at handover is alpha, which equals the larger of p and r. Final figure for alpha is 38.6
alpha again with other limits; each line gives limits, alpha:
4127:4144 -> 35.5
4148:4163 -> 36.2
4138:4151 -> 36.1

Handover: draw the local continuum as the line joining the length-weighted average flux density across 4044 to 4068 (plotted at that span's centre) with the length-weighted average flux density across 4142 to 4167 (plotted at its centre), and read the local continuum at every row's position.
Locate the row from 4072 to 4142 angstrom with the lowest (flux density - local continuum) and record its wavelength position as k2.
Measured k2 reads 4097.35 angstrom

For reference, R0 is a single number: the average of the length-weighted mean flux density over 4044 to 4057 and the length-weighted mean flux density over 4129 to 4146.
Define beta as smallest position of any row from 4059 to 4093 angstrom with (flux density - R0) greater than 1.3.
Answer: 4059.79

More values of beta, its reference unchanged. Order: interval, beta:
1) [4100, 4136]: 4112.48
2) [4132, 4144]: 4137.17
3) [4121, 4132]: 4121.96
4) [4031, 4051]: 4031.84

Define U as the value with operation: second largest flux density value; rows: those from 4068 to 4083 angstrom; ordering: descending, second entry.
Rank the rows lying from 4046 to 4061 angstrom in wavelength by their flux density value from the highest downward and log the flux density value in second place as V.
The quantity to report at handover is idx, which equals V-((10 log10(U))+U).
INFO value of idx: -23.4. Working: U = 43.19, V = 36.15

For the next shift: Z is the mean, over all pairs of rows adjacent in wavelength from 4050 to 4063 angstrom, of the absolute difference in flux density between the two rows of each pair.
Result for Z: 1.5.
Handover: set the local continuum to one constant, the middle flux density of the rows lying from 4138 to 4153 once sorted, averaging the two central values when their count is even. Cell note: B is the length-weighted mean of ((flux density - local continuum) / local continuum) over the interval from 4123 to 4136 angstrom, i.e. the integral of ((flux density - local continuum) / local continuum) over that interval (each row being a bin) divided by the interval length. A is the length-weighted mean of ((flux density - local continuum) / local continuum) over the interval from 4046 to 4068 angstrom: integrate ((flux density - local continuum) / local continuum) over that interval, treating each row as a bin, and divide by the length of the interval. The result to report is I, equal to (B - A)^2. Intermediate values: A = 0.008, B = 0.000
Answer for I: 0.0001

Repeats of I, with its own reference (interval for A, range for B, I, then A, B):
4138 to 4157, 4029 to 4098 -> 0.0000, 0.021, 0.027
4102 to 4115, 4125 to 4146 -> 0.0080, -0.087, 0.003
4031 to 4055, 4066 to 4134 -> 0.0016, 0.018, -0.021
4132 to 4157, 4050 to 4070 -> 0.0006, 0.014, 0.037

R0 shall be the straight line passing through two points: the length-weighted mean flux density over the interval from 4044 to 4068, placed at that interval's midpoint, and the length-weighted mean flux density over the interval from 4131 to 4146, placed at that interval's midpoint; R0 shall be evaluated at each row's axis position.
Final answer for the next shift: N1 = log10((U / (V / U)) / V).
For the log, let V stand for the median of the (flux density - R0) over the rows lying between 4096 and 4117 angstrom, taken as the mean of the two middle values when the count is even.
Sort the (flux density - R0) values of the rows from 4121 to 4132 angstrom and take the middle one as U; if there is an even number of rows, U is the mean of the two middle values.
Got -2.2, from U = 0.4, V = -5.2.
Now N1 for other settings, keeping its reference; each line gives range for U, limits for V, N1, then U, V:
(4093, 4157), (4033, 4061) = -0.3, -0.3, -0.4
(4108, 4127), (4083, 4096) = -3.5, 0.0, -1.6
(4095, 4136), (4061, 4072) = -1.6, -0.8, 5.2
